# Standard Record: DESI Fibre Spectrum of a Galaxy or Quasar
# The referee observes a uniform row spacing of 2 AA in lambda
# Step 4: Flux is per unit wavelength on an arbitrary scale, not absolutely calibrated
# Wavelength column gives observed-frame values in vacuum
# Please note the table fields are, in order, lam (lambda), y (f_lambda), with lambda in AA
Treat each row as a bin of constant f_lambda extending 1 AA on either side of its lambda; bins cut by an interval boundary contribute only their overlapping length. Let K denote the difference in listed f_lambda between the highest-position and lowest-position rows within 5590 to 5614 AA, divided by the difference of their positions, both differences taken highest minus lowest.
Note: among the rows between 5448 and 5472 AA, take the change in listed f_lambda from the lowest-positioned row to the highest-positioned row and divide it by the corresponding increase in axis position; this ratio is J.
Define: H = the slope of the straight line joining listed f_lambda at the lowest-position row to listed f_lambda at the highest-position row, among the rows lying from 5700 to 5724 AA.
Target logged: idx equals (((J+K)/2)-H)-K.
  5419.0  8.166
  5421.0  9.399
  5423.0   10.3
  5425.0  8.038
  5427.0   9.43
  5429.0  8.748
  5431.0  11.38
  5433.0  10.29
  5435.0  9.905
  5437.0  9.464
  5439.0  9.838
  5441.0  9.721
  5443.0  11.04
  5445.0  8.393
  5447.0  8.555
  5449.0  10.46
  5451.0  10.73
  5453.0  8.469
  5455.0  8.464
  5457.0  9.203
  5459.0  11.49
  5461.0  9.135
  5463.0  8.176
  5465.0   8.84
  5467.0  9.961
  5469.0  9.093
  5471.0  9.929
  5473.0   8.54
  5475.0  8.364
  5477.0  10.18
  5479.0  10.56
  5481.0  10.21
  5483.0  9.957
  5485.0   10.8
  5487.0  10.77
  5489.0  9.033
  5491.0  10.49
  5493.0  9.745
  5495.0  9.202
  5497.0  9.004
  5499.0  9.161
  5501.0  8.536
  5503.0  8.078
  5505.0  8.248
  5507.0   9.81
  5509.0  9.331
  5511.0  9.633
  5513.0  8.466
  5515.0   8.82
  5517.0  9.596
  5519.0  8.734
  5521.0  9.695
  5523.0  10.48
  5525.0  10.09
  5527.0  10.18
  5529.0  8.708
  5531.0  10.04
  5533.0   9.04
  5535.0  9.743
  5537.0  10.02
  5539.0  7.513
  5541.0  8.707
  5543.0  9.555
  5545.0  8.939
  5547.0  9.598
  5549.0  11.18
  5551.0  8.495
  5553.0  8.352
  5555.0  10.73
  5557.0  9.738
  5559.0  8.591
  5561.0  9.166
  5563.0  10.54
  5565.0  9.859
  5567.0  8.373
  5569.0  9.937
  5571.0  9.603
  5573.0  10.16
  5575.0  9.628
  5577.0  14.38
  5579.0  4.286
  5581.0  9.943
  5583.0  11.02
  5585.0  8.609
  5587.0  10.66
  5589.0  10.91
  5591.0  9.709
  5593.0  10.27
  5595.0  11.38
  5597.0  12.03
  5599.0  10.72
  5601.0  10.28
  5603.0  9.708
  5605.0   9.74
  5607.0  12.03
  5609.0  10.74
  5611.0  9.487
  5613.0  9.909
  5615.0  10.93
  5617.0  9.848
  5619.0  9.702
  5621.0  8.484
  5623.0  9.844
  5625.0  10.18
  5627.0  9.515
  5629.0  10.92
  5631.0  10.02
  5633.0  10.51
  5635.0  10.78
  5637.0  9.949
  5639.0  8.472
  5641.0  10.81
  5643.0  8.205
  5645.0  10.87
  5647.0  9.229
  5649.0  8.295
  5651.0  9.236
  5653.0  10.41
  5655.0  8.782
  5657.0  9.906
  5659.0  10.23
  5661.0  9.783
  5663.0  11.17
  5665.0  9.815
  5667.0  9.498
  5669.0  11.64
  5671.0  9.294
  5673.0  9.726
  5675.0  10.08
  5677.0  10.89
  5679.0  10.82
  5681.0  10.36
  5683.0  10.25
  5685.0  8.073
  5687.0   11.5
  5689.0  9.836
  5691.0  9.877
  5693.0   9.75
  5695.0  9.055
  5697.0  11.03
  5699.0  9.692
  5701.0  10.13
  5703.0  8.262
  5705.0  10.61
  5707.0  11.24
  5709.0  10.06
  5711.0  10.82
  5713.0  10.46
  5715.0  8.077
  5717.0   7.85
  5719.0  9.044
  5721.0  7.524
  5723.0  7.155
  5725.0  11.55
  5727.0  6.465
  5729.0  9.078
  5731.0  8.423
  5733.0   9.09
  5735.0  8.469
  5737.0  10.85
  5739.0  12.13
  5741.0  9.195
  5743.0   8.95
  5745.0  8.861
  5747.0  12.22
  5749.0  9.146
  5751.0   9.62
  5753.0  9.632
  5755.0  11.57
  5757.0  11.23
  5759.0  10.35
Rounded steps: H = -0.14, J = -0.02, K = 0.01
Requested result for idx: 0.12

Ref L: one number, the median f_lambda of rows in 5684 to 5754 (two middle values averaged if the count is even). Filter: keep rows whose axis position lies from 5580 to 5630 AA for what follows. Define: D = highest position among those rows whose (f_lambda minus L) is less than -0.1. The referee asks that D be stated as 5627.0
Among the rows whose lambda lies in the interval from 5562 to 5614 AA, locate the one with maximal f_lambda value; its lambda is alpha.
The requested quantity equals 5577.0 AA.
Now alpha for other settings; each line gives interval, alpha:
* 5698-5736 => 5725.0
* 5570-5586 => 5577.0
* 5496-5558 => 5549.0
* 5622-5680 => 5669.0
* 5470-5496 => 5485.0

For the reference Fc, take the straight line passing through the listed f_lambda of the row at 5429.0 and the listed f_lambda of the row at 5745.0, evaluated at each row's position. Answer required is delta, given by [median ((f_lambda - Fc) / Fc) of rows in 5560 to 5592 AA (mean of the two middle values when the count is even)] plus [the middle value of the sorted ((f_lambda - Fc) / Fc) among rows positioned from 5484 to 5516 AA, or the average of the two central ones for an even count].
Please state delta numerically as 0.172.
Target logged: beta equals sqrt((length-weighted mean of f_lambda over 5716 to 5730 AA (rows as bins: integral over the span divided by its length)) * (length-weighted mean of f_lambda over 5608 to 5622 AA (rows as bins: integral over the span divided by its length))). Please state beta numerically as 9.1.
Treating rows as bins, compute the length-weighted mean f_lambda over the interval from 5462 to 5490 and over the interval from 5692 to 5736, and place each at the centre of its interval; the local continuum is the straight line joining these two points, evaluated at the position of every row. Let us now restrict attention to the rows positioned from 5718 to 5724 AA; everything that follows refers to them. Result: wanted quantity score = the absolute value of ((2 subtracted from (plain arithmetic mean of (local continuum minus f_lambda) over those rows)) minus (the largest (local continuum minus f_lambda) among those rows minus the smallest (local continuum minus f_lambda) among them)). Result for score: 2.5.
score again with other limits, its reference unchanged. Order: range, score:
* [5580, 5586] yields 4.8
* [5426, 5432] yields 4.8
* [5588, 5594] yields 4.1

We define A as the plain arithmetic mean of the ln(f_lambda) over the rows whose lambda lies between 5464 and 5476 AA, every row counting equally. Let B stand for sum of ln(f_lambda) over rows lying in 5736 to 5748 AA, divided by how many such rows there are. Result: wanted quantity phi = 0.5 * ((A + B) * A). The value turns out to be 5.01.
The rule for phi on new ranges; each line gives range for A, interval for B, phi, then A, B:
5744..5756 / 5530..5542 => 5.23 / 2.31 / 2.21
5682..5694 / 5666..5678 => 5.26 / 2.29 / 2.32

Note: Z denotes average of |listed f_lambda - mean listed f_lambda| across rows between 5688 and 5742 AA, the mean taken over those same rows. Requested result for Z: 1.14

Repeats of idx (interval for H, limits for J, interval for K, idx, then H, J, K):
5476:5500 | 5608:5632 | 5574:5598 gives -0.02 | -0.05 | -0.03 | 0.11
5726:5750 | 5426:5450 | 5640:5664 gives -0.11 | 0.12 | 0.05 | 0.02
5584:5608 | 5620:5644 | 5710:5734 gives -0.12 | 0.16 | -0.01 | -0.08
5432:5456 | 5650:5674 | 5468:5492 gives 0.06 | -0.08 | 0.02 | 0.06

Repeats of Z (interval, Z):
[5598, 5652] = 0.70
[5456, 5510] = 0.76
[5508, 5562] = 0.67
